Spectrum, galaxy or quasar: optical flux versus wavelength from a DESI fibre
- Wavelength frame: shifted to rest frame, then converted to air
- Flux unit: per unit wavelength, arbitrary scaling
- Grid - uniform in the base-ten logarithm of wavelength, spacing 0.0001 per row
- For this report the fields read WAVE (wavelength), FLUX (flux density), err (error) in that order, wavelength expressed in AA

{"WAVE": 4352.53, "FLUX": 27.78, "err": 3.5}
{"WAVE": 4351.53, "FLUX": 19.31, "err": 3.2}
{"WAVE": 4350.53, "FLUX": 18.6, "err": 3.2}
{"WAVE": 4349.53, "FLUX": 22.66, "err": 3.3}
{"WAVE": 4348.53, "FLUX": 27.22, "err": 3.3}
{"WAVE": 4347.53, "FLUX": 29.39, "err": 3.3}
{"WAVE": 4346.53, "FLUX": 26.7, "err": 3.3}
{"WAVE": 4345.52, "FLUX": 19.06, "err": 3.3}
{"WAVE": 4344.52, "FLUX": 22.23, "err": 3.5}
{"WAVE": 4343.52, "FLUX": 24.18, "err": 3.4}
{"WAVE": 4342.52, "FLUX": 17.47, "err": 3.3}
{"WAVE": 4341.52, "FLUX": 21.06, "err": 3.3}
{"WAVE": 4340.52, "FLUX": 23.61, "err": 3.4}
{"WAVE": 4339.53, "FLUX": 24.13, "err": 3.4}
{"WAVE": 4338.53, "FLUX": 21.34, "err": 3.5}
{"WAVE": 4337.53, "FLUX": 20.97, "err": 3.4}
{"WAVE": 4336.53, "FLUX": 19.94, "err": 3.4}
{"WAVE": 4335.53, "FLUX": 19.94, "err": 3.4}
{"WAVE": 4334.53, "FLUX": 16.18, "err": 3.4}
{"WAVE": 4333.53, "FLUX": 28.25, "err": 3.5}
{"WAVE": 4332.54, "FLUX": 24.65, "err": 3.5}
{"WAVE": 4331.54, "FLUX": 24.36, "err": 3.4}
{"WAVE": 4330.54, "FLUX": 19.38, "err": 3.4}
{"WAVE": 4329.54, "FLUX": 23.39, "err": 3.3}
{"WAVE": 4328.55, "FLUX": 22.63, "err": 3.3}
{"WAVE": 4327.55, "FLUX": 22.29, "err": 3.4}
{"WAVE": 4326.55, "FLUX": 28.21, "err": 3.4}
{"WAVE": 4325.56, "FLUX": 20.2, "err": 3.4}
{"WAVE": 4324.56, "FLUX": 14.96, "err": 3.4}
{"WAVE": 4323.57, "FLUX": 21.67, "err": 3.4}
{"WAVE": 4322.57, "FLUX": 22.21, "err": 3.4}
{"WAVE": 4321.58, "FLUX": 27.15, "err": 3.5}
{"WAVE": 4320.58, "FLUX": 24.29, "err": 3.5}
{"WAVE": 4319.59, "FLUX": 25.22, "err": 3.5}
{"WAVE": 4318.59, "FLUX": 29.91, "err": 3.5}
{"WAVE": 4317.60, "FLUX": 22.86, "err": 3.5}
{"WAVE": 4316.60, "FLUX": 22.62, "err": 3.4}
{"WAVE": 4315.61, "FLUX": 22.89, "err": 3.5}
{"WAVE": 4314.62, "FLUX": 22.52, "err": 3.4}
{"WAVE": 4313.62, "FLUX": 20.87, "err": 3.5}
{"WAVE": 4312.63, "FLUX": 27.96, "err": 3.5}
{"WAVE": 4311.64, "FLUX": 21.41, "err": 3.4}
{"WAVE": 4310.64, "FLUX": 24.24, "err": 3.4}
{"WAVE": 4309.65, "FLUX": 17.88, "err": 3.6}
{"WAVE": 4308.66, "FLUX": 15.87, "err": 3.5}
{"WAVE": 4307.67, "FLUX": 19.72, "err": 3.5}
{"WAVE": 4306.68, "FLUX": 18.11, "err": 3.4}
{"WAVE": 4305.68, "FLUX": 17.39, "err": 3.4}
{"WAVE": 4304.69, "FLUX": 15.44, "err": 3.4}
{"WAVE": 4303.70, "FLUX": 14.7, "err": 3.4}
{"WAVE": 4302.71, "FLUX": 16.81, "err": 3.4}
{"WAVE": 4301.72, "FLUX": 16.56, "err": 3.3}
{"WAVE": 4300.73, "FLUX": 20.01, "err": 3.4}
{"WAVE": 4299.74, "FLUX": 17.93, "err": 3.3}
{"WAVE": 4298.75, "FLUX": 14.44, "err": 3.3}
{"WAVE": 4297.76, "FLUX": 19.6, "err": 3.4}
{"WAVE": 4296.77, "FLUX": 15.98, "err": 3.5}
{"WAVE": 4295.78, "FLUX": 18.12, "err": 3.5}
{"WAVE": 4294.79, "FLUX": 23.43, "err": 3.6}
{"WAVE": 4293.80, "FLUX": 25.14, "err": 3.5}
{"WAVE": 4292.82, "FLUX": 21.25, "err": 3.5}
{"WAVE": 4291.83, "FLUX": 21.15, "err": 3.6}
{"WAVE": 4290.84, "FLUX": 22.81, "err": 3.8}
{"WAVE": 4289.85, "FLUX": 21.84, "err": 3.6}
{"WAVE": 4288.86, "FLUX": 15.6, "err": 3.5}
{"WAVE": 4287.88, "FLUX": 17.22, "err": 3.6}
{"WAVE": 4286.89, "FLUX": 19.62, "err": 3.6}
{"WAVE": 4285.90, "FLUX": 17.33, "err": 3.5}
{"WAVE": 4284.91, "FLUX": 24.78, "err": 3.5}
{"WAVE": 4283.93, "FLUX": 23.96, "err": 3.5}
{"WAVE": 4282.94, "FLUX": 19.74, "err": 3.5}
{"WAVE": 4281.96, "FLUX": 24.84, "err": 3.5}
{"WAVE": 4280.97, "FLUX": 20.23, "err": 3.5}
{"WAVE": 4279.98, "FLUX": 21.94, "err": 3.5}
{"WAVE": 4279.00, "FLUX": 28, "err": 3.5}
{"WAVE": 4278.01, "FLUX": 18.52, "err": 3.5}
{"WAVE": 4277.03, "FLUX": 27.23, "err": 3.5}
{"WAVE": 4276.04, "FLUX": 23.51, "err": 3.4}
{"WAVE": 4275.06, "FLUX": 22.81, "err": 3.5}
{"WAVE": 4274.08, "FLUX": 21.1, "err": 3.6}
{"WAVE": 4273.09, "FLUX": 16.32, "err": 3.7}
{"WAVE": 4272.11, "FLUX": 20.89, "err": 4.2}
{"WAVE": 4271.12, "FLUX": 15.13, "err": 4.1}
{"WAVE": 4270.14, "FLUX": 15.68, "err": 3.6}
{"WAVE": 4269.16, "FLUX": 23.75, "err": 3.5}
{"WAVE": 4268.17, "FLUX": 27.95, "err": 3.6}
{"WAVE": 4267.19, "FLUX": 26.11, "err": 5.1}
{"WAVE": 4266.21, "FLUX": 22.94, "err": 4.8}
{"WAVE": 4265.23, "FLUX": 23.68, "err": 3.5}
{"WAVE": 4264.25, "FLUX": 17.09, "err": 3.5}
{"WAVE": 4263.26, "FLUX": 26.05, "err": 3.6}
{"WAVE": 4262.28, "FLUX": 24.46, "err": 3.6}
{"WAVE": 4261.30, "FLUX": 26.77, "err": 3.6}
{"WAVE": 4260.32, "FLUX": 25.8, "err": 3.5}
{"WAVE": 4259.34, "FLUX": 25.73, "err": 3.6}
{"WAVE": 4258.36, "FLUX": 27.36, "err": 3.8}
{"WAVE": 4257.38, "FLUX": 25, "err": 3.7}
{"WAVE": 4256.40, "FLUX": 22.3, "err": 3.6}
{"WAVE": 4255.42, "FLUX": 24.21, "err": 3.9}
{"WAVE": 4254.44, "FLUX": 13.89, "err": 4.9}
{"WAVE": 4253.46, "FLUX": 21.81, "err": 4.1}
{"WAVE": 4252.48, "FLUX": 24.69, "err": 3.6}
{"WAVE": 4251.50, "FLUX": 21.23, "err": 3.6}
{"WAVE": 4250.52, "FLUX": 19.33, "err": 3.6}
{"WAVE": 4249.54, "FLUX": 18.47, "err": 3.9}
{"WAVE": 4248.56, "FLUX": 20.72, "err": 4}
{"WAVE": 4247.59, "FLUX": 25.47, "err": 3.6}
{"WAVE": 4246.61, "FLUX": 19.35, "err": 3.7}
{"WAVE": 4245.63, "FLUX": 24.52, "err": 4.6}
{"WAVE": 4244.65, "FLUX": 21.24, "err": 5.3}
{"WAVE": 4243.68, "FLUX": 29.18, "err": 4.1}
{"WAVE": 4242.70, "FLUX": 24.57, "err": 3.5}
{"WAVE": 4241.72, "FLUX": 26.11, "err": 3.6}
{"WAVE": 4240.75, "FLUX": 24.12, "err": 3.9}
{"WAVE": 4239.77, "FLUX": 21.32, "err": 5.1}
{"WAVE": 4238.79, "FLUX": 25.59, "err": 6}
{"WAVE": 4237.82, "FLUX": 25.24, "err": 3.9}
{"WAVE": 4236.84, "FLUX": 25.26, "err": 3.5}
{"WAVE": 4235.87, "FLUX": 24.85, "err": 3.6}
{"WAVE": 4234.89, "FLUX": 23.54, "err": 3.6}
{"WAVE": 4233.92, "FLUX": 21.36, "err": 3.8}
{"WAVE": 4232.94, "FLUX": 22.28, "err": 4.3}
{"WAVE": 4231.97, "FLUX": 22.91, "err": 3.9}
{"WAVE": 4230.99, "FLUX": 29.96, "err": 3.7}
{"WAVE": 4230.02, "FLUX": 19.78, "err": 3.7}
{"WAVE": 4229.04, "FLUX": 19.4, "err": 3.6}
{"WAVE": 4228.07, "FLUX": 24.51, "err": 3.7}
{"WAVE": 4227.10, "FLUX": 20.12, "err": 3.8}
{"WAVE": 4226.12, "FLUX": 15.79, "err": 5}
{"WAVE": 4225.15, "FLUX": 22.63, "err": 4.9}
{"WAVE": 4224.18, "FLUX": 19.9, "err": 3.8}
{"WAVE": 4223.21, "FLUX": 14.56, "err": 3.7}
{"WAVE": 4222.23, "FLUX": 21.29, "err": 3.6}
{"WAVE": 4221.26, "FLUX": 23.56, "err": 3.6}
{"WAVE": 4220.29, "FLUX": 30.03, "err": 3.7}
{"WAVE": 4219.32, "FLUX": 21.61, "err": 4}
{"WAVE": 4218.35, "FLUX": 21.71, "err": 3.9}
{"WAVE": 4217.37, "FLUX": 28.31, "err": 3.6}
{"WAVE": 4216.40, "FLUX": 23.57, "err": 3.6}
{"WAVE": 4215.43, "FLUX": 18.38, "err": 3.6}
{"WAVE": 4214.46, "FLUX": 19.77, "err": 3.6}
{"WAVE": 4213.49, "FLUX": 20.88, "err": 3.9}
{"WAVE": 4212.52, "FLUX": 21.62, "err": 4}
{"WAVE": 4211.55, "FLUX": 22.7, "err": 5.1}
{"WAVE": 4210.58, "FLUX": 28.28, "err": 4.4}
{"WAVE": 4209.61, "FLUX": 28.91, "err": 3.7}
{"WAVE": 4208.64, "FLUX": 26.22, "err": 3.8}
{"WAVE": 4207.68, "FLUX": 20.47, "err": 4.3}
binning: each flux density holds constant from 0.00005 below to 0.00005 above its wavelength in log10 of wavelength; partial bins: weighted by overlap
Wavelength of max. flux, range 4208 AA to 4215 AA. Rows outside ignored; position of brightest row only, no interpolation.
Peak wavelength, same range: 4209.61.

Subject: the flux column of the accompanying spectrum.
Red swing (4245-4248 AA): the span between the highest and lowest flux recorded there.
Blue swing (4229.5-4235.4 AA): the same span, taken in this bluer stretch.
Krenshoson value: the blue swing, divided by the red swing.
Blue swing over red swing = 1.7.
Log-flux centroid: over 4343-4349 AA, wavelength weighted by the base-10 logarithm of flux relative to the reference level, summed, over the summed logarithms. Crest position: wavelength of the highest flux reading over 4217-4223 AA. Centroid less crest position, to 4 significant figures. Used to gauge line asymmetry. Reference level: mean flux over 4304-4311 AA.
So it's 126.2 AA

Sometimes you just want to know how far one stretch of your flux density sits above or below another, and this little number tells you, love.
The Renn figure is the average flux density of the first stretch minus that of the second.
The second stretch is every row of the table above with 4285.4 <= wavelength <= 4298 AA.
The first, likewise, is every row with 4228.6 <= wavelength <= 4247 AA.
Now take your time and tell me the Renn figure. 3.8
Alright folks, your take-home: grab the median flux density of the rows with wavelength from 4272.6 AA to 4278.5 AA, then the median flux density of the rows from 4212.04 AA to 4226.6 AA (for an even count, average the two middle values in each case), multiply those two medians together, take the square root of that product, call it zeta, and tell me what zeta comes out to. 21.8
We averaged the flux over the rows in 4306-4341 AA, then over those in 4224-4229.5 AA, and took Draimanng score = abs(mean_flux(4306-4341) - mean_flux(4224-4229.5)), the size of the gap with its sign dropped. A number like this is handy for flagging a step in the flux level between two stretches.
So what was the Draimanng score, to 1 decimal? 1.9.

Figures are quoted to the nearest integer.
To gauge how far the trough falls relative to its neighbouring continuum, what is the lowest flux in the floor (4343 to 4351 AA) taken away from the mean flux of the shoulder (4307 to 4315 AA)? 3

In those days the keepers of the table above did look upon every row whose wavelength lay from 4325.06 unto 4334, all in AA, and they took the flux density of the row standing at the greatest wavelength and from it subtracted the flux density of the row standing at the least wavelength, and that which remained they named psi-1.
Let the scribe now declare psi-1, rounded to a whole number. 8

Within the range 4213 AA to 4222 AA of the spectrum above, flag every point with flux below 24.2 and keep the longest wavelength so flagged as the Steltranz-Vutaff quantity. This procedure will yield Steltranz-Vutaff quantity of 4221.26 AA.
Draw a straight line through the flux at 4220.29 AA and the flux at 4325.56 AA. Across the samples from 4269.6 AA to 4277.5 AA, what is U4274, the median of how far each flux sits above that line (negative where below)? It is -4.1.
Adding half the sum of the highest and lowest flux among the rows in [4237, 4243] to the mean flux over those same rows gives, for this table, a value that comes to 48.2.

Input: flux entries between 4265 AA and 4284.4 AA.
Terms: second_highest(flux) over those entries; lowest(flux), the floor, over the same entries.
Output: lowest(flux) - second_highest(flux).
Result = -13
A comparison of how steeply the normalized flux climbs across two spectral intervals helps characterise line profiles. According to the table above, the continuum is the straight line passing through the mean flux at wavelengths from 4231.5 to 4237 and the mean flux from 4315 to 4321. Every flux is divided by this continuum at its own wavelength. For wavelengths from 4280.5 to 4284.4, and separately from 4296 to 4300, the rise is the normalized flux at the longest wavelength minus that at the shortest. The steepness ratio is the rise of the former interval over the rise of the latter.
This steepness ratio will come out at 1.9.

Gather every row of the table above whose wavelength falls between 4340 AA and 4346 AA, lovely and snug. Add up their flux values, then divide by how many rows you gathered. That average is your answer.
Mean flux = 21.3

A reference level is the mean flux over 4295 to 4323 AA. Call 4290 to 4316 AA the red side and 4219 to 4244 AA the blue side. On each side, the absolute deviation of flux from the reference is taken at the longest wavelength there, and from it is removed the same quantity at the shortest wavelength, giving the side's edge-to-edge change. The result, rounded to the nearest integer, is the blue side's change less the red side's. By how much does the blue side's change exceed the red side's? 7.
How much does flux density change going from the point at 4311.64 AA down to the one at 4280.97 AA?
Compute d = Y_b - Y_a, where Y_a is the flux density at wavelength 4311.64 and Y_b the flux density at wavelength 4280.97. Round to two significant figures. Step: -1.2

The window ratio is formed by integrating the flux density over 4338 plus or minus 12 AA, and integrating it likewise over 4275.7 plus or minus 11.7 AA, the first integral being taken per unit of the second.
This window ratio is 1.07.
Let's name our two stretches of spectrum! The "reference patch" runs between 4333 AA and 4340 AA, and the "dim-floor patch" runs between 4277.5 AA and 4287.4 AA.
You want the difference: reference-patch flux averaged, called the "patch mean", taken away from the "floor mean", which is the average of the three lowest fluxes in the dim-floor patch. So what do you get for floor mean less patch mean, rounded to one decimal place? -3.0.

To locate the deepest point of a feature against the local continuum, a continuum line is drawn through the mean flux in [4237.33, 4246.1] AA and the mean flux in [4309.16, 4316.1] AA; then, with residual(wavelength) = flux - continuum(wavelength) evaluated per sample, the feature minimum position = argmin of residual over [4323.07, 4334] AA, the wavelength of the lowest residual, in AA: 4324.56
